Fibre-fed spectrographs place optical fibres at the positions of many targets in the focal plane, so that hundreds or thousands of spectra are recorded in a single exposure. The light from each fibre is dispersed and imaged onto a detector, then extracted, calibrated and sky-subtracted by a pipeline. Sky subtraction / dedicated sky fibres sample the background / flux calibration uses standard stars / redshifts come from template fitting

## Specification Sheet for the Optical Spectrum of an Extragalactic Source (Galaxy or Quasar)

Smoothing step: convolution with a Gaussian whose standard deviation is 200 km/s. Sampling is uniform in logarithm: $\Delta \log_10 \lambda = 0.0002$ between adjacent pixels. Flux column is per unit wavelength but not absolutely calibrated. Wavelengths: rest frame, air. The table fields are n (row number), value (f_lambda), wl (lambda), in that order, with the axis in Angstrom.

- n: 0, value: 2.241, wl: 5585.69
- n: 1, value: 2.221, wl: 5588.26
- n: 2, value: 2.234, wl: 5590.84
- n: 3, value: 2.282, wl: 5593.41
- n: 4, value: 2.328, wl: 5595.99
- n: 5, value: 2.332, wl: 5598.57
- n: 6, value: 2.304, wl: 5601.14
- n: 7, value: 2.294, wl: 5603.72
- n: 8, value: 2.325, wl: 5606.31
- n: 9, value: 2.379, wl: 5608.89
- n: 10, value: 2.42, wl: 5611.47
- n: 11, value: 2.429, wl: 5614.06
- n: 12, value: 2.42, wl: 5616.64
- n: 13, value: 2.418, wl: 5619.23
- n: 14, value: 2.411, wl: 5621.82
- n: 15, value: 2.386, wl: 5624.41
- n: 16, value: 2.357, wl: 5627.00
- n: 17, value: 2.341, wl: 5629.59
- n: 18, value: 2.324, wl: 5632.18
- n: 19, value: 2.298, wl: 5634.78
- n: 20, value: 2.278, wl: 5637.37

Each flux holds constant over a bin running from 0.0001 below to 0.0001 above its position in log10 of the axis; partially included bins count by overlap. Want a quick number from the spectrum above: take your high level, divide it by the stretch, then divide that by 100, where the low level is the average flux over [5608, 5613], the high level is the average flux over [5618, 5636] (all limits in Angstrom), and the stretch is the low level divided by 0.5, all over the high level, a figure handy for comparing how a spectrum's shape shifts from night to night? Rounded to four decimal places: 0.0116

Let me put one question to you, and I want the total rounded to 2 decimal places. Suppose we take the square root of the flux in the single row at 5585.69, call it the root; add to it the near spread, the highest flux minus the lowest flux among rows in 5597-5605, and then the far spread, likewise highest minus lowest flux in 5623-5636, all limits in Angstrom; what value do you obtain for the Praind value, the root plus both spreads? 1.62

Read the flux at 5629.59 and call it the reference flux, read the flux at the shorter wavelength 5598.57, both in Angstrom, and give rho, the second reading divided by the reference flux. 1.00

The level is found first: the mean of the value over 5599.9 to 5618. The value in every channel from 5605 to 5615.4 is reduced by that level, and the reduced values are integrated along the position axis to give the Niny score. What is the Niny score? 0.2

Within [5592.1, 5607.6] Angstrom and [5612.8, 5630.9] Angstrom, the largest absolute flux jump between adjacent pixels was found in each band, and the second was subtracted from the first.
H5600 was 0.017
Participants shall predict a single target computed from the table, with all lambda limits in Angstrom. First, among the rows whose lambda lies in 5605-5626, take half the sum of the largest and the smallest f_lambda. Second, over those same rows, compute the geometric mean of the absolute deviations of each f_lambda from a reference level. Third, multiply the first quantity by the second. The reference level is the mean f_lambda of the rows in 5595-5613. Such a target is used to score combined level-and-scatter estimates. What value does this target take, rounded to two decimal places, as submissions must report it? 0.13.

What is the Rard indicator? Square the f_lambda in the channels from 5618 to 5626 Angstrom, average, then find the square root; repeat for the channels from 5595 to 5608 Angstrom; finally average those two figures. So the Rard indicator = 2.36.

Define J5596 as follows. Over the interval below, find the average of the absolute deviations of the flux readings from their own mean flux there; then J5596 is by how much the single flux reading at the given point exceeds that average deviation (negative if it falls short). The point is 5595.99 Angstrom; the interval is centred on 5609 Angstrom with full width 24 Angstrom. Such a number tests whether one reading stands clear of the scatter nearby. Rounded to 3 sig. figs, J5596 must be 2.28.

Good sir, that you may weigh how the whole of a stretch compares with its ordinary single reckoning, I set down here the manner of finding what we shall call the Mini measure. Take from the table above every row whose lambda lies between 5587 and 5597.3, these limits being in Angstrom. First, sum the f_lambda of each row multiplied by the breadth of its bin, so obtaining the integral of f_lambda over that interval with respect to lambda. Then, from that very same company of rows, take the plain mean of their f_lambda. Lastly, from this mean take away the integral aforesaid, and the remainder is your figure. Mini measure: -21.1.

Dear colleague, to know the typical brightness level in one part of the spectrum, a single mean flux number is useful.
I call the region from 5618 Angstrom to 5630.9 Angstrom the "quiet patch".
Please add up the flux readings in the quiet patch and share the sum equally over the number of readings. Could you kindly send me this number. 2.38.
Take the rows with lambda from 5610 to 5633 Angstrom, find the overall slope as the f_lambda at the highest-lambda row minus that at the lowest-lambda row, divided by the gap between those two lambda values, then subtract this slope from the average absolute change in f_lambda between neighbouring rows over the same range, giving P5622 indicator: 0.019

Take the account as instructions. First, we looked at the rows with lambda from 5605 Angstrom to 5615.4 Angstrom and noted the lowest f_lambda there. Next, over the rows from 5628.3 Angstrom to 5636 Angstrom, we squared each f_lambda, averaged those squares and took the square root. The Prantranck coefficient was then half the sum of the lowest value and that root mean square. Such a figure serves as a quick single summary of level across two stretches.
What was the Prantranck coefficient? 2.32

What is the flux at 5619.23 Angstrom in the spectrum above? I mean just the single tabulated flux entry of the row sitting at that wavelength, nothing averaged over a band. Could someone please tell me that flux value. 2.418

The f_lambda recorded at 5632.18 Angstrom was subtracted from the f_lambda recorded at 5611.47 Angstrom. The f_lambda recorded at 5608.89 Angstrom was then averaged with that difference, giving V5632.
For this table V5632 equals 1.24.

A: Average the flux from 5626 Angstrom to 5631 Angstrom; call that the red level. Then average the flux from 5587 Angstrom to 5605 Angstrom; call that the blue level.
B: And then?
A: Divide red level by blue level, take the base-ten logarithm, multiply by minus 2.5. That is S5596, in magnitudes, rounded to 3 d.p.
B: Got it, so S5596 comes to -0.030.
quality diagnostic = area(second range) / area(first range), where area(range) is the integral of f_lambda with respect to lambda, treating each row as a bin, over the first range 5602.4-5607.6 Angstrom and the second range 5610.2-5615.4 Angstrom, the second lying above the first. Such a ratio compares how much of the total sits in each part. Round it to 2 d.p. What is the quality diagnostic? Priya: 1.05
